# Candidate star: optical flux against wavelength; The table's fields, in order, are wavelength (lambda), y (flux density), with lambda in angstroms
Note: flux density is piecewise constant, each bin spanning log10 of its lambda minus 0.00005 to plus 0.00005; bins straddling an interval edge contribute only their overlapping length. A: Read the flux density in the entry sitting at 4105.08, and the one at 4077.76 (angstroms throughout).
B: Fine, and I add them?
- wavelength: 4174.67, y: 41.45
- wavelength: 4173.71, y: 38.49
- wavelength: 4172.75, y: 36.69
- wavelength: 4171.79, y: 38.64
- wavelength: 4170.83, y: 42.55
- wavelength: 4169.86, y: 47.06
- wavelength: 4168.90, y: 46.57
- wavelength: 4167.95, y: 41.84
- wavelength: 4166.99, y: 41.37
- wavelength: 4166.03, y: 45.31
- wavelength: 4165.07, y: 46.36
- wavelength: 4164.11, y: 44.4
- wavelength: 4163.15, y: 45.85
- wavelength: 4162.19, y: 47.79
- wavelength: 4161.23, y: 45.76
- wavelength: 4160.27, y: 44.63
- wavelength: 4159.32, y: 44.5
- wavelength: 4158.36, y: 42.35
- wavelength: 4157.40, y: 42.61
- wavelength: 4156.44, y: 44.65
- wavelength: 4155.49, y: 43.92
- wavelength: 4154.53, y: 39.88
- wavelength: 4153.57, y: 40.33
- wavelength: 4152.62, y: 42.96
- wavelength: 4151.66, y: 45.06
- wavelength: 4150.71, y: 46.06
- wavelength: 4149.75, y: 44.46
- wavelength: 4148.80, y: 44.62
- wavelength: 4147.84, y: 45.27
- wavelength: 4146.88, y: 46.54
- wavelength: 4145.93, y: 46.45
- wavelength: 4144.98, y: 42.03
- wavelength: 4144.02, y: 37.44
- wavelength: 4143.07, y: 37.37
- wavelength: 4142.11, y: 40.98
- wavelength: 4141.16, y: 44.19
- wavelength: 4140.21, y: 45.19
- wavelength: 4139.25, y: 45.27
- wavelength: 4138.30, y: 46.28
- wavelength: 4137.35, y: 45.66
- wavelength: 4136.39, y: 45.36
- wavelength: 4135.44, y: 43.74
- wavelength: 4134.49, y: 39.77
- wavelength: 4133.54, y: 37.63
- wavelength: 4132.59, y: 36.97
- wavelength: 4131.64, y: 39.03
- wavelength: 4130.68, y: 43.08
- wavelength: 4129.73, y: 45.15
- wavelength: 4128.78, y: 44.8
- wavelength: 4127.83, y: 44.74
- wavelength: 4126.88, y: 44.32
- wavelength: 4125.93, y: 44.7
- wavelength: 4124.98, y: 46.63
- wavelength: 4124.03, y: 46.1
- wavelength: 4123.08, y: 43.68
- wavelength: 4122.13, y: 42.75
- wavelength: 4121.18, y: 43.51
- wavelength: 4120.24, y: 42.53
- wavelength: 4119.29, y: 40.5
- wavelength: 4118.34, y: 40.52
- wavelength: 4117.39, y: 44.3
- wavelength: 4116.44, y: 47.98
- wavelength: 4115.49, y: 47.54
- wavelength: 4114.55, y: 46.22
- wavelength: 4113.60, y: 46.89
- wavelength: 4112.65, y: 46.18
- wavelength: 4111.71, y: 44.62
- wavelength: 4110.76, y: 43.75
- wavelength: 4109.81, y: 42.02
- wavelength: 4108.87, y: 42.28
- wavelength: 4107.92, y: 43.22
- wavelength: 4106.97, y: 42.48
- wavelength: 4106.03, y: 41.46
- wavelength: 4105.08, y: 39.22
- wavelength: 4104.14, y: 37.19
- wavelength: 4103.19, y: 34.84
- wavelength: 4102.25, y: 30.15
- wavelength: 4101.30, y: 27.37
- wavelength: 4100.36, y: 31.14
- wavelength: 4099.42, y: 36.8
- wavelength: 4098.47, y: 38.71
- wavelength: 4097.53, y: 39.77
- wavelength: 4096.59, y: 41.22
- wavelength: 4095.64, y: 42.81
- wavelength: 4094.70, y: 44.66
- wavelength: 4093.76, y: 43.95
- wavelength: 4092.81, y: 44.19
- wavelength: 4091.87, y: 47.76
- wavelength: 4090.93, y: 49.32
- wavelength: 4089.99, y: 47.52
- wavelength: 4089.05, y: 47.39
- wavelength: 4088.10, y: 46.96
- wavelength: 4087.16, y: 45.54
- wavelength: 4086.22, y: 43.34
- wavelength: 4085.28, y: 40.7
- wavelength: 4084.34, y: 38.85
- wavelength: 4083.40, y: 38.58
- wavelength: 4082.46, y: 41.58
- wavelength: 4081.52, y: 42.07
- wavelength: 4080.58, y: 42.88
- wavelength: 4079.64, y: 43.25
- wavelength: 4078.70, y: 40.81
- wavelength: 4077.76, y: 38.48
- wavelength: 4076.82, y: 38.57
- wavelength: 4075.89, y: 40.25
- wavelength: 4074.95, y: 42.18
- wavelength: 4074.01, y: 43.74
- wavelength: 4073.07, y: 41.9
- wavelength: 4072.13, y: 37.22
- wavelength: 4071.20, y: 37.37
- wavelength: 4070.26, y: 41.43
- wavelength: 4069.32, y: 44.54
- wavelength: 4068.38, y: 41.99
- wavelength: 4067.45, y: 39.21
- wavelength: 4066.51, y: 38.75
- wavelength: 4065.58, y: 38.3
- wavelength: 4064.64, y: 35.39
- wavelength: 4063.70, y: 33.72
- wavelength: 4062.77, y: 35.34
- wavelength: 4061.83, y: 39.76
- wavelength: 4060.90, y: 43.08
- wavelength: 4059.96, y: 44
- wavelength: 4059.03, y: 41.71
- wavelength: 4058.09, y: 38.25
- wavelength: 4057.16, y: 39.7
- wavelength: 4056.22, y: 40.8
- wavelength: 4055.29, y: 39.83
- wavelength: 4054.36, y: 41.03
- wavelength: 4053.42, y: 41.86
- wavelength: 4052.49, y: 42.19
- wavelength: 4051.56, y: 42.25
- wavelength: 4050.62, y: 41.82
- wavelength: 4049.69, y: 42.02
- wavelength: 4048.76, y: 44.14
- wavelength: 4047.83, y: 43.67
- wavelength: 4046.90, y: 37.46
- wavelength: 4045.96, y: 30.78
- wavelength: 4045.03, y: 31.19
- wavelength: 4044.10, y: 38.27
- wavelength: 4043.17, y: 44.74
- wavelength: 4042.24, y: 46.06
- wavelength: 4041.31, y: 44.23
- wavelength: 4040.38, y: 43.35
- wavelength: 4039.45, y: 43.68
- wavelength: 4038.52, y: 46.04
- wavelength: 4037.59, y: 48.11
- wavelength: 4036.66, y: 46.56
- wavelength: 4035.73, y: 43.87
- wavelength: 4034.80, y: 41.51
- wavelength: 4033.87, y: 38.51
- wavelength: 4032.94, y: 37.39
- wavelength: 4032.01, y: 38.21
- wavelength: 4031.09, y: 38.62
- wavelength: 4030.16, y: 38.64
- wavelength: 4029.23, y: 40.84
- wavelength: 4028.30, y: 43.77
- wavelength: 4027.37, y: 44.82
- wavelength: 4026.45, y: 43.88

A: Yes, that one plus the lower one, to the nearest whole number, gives 78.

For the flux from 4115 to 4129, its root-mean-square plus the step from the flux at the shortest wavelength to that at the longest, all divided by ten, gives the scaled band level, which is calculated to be 4.2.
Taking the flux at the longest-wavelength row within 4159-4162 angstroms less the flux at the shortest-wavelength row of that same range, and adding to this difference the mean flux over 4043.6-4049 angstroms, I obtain 39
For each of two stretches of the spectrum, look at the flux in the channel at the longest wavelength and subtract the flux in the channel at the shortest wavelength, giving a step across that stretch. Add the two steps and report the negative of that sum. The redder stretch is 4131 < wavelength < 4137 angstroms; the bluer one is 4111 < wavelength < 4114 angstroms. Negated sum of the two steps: -8.6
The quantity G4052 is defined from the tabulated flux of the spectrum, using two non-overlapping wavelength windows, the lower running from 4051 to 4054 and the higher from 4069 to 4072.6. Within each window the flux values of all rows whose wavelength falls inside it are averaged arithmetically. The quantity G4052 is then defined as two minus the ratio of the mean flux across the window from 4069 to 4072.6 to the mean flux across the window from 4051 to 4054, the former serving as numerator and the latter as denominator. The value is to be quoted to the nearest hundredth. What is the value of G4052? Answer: 1.05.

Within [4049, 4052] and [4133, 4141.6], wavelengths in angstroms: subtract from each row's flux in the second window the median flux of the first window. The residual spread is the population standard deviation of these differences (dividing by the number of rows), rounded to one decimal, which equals 2.8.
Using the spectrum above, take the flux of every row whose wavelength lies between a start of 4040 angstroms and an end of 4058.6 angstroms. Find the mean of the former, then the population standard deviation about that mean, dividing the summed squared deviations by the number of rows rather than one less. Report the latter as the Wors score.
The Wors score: 3.9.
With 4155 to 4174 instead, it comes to 2.9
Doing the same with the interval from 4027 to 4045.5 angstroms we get 4.0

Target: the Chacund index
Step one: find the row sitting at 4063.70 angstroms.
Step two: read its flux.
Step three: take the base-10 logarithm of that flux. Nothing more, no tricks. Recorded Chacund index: 1.53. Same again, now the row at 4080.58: 1.63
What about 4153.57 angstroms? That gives 1.61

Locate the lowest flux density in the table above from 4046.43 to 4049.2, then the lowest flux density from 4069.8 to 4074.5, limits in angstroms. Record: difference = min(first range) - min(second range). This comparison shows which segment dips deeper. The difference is 0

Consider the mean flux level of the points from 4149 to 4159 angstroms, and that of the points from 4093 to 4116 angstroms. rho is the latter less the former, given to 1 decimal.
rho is -2.6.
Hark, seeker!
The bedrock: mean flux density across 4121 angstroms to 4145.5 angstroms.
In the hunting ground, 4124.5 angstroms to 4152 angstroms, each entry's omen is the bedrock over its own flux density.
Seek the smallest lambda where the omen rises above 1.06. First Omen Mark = 4131.64 angstroms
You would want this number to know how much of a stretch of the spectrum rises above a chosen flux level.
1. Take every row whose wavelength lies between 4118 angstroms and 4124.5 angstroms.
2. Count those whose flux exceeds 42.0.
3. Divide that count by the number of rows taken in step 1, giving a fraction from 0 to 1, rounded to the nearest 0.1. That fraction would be 0.7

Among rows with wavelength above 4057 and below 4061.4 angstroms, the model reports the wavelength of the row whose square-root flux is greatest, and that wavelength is 4059.96 angstroms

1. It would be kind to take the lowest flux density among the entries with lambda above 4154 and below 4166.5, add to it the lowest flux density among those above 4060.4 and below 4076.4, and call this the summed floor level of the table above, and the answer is 74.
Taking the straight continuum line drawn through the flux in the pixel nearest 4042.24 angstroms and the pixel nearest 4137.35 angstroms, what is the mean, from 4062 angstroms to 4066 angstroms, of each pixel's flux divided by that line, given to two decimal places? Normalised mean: 0.78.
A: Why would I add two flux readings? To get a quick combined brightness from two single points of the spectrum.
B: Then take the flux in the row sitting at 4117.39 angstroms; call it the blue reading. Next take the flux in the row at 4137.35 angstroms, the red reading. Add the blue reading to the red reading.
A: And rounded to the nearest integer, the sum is 90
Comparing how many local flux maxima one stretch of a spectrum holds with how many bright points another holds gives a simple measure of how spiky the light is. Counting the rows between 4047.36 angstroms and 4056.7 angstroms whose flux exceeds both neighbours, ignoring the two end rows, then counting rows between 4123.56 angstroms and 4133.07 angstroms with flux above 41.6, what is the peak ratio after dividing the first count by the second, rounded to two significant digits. 0.25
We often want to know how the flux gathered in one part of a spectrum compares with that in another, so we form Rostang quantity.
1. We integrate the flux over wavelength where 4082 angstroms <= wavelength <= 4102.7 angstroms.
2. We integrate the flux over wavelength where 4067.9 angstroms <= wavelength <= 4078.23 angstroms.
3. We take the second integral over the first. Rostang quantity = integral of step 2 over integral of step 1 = 0.5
